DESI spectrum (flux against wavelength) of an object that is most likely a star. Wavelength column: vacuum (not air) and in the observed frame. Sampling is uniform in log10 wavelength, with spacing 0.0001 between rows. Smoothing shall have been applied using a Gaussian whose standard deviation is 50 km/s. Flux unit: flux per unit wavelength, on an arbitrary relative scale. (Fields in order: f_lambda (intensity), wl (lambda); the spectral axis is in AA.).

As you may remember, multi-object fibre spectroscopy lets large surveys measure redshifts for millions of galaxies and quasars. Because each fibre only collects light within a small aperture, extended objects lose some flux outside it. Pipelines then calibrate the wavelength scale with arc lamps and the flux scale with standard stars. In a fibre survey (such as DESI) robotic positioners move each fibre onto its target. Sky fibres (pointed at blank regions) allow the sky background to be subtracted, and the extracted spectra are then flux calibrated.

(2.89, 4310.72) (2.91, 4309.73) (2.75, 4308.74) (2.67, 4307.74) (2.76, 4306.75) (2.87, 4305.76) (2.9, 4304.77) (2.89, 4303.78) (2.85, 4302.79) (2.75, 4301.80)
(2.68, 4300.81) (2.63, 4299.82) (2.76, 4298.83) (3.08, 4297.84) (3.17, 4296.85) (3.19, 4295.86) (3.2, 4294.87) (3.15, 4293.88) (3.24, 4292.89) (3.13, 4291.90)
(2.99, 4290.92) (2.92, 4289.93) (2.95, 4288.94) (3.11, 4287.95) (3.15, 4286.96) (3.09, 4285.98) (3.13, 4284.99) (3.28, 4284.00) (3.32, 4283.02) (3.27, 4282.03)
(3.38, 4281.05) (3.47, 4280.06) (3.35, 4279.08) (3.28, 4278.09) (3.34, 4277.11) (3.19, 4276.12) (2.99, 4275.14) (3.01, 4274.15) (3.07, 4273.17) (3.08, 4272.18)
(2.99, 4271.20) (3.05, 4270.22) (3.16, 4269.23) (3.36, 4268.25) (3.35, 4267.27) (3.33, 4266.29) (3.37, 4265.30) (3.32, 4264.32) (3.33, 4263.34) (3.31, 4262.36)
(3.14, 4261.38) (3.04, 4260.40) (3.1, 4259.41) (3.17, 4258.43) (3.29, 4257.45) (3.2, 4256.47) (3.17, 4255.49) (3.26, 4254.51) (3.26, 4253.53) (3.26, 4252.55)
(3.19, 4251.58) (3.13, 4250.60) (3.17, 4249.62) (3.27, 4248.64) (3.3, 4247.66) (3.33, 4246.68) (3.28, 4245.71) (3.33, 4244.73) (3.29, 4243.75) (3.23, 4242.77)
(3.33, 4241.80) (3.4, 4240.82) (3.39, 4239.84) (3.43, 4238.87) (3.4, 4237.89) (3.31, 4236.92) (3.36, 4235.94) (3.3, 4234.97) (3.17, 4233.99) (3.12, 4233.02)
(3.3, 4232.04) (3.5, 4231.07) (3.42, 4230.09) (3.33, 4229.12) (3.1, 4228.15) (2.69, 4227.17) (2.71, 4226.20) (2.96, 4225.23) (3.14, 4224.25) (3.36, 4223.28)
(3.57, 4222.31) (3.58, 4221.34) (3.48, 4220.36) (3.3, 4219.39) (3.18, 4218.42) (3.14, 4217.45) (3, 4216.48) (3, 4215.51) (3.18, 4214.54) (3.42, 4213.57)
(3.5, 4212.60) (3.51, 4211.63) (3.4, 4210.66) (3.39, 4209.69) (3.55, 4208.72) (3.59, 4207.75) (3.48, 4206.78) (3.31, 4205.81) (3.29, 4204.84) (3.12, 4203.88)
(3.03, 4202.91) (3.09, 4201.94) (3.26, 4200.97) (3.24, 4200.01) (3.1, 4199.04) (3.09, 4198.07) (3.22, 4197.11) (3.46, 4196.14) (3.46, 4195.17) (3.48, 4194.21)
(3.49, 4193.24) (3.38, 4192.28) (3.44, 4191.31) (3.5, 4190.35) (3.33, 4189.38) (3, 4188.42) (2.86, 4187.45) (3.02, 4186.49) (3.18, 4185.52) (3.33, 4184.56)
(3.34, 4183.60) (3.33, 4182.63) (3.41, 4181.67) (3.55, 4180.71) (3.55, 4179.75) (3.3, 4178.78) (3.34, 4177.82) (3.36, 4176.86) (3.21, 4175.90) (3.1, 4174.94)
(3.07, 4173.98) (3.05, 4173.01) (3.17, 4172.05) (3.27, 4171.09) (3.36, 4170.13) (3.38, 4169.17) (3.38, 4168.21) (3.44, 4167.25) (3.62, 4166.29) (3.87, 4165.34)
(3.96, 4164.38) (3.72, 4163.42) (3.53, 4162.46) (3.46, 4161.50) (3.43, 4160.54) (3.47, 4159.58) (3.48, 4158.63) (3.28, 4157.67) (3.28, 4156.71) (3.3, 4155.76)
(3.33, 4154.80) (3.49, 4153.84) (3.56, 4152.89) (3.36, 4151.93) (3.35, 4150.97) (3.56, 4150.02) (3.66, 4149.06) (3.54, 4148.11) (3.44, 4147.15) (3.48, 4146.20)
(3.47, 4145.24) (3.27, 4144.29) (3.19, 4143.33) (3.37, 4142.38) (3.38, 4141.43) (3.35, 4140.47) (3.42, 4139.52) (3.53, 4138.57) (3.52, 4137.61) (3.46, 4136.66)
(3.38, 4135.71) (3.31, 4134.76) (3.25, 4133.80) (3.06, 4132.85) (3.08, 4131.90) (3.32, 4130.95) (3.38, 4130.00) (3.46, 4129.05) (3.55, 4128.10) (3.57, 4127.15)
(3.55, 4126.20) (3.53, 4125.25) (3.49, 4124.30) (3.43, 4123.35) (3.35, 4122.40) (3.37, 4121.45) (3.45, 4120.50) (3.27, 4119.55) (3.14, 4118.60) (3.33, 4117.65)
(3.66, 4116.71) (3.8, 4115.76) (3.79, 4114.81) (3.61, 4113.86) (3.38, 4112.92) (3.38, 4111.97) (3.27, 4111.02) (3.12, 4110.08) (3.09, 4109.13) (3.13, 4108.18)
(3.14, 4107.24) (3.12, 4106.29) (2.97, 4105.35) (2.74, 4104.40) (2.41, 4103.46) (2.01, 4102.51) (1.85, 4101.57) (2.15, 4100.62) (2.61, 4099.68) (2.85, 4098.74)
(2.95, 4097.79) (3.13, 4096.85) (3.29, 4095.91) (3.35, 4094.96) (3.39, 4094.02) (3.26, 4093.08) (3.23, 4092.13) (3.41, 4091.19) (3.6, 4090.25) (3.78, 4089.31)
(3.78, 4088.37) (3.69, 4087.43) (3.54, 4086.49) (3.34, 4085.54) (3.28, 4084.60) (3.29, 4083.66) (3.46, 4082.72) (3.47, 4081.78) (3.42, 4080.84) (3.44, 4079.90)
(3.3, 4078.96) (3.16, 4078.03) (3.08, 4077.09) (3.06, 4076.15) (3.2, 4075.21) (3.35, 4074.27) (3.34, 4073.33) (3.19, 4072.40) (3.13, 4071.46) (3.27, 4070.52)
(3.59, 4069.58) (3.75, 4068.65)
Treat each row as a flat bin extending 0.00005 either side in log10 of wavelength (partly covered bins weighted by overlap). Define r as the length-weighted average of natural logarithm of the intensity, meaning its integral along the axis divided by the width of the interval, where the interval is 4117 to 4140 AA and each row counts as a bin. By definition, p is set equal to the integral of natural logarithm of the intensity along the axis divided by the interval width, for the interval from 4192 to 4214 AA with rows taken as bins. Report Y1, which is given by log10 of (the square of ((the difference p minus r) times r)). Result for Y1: -3.55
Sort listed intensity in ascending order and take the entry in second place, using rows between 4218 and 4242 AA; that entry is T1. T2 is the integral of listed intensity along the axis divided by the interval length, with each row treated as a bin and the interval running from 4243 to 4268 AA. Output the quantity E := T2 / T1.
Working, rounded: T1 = 2.71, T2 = 3.25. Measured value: 1.20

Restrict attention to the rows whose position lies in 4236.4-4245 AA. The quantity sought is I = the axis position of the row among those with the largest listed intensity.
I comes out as 4238.87 AA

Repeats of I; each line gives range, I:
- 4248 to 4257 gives 4248.64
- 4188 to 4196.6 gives 4190.35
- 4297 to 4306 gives 4297.84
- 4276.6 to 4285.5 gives 4280.06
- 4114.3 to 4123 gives 4115.76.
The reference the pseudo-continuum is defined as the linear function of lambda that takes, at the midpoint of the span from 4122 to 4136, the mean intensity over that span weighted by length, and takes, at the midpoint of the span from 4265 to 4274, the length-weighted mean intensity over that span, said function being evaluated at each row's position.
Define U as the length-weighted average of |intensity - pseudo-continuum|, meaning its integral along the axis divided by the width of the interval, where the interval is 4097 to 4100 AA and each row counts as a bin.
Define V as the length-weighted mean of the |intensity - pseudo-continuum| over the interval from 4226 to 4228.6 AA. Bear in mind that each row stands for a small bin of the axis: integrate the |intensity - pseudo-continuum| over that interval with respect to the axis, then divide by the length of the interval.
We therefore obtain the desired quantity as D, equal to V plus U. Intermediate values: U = 0.58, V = 0.40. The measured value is 0.98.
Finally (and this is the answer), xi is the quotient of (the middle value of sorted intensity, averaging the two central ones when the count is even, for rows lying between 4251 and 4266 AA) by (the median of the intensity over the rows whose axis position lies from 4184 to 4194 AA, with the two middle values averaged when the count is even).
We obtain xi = 0.98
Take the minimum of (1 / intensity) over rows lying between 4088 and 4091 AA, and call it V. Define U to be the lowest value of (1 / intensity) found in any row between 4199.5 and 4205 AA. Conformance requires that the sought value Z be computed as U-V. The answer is 0.04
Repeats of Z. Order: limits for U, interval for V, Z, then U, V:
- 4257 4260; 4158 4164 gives 0.04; 0.304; 0.269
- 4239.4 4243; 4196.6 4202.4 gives -0.01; 0.294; 0.307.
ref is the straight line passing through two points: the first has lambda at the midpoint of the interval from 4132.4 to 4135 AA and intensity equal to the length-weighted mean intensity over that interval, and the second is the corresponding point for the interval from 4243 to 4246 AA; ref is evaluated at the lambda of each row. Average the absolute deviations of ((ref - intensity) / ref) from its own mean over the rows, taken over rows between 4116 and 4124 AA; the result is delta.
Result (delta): 0.033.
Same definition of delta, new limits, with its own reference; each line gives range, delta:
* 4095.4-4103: 0.143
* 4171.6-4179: 0.031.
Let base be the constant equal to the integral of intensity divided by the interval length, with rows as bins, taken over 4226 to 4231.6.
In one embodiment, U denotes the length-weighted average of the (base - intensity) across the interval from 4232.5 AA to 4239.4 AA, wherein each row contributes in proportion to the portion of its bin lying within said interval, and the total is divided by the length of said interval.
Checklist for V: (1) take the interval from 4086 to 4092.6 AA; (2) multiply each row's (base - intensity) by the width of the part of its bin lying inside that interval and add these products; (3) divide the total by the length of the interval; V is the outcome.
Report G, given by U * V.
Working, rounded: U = -0.15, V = -0.43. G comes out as 0.064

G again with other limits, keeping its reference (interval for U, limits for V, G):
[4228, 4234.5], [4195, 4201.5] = 0.014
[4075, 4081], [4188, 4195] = 0.019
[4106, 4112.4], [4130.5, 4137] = 0.003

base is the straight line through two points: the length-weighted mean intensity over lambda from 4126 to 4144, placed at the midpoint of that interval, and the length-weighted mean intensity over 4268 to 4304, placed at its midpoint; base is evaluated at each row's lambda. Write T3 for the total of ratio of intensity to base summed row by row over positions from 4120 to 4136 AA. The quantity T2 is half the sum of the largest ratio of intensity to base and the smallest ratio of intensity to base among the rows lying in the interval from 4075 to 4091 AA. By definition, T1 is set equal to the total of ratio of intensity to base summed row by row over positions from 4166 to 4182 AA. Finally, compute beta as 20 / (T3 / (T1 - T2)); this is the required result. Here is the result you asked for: 19.0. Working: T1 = 17.1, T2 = 0.99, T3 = 17.0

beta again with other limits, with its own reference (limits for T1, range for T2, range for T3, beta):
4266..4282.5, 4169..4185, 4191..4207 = 19.2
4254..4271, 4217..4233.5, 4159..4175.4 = 18.8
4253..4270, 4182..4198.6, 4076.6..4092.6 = 19.7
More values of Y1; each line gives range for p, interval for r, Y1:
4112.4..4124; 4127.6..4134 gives -2.52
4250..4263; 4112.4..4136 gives -2.17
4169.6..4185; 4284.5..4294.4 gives -2.26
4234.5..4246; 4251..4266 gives -2.80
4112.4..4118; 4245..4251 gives -1.84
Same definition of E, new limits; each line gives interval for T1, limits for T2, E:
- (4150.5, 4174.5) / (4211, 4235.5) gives 1.06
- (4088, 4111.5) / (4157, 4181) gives 1.70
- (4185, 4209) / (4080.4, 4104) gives 1.05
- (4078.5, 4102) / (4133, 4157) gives 1.58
